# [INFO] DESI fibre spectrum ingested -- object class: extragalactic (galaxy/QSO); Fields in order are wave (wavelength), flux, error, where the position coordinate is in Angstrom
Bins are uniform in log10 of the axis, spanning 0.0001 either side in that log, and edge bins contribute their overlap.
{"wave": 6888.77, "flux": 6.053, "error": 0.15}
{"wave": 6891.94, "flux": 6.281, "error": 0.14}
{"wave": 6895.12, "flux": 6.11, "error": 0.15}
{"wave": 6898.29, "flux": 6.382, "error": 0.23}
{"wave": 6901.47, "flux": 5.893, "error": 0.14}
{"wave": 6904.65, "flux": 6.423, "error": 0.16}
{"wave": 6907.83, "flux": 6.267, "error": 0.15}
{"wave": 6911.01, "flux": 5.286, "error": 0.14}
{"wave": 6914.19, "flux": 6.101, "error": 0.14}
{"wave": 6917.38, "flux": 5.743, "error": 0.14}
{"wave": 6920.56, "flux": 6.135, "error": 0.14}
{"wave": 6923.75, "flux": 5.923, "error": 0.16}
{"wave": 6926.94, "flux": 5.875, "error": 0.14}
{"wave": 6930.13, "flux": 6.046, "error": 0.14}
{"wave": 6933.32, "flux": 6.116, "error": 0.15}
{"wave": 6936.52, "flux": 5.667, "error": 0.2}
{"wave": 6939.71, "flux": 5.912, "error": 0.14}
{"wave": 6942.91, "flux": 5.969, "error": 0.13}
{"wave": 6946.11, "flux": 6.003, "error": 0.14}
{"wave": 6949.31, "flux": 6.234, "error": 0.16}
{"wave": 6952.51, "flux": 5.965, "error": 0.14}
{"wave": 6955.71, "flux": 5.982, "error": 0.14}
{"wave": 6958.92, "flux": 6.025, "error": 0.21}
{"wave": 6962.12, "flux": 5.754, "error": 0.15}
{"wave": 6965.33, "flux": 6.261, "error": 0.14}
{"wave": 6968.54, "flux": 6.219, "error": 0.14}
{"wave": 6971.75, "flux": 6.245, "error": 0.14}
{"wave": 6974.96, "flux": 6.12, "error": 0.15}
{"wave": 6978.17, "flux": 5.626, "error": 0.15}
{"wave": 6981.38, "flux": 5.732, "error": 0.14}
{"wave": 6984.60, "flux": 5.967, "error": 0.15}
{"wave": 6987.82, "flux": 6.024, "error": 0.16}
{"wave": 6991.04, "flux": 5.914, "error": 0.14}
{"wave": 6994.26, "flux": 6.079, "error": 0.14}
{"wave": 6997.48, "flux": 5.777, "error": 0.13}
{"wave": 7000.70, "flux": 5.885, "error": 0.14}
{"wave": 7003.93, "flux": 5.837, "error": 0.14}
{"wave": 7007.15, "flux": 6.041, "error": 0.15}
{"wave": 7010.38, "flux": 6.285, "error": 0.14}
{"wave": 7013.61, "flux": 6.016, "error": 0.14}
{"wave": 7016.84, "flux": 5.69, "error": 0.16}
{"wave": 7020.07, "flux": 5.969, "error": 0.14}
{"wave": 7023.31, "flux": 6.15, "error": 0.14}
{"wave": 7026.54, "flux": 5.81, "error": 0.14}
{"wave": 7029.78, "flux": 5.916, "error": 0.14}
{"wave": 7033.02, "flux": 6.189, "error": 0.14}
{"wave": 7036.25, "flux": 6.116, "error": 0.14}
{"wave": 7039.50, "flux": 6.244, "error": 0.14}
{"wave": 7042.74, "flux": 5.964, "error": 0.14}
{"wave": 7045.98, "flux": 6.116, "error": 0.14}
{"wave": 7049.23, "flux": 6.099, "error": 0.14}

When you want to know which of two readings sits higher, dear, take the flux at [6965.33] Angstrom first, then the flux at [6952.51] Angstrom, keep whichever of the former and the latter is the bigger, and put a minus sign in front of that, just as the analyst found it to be -6.26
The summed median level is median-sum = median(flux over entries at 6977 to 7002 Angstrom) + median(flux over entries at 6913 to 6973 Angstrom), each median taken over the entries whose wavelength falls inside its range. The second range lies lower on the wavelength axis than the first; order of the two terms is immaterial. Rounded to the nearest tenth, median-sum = 11.9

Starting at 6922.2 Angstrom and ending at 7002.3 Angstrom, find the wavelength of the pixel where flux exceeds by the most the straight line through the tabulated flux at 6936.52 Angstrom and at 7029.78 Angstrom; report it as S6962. 6949.31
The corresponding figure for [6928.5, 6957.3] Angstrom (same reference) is 6949.31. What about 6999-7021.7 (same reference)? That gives 7010.38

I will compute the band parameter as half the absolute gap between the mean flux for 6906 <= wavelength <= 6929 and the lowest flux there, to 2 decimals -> 0.31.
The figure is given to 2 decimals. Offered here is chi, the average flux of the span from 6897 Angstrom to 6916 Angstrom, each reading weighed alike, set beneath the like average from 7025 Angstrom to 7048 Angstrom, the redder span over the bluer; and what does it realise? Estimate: 1.00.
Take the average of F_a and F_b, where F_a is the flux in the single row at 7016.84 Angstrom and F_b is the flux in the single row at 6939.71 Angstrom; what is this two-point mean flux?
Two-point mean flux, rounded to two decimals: 5.80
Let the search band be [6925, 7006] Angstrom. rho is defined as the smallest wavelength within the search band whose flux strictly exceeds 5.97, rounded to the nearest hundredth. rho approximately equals 6930.13 Angstrom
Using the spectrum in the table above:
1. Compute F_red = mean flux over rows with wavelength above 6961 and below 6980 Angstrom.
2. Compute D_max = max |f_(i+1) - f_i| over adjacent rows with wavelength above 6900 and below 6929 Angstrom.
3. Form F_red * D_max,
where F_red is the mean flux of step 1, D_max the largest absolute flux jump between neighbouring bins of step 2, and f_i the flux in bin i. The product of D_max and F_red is 5.9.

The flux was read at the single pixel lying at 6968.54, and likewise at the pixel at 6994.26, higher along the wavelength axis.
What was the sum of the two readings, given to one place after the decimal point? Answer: 12.3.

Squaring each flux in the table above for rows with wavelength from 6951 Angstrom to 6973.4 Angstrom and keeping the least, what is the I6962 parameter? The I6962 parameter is 33.11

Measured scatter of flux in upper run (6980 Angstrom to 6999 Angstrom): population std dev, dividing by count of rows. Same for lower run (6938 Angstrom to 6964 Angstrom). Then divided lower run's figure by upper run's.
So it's 0.99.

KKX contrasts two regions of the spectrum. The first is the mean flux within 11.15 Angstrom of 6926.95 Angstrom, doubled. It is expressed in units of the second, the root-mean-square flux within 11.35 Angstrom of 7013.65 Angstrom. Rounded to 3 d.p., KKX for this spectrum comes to 1.976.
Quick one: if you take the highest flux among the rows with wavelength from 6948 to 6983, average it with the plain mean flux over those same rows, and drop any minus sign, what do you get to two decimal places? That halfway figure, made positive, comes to 6.14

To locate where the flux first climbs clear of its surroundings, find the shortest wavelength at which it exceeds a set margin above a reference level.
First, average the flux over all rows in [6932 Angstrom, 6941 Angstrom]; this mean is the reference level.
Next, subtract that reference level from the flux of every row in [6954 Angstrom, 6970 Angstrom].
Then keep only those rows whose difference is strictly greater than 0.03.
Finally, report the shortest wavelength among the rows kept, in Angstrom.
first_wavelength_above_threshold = 6955.71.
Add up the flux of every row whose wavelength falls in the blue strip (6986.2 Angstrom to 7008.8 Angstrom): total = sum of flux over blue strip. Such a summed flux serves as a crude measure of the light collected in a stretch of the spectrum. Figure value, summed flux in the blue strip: 41.6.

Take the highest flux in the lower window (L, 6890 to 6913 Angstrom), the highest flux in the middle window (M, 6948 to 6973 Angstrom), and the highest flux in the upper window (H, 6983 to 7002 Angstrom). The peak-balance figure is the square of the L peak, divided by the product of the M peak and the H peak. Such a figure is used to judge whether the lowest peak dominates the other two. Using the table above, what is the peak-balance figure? 1.08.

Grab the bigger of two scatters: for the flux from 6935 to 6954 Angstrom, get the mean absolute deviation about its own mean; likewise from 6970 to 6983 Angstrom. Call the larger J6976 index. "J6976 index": 0.25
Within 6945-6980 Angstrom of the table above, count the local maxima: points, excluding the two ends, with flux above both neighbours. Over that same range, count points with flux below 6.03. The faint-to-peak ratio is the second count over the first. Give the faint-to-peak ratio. 1.5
